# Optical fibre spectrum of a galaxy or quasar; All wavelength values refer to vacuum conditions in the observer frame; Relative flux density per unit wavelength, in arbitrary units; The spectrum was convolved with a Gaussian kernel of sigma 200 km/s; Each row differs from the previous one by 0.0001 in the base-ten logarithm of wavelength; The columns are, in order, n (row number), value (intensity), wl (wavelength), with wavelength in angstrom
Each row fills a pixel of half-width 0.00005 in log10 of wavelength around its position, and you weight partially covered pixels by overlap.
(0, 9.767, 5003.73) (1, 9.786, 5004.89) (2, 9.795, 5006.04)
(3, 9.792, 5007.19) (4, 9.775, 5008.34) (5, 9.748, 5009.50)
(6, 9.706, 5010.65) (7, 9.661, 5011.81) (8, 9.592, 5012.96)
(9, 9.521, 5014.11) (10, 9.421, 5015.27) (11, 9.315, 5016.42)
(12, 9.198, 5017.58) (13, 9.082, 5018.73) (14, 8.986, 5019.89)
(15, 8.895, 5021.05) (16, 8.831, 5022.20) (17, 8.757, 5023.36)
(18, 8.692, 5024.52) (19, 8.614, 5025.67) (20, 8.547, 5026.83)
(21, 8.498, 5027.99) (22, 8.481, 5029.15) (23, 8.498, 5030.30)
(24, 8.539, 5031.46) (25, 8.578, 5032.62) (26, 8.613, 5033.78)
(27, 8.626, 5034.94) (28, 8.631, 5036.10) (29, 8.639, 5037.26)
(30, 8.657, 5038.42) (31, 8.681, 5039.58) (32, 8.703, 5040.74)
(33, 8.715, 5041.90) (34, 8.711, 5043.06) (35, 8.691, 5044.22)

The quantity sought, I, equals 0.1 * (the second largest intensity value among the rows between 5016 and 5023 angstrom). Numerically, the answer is 0.92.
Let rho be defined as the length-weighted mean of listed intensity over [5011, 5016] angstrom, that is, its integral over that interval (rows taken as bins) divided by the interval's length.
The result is 9.55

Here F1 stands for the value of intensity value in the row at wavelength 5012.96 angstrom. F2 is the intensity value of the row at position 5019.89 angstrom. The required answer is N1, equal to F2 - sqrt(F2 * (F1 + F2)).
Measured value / -3.93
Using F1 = 9.592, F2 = 8.986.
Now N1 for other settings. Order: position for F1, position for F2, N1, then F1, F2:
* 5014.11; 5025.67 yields -3.88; 9.521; 8.614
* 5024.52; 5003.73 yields -3.66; 8.692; 9.767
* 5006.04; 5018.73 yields -4.01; 9.795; 9.082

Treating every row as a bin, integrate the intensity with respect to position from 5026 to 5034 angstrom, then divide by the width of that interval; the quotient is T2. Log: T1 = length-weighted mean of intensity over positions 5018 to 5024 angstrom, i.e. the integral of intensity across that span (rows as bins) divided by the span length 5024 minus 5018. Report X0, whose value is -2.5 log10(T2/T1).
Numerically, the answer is 0.05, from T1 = 8.9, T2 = 8.53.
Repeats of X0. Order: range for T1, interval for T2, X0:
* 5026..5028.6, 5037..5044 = -0.02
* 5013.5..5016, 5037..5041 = 0.10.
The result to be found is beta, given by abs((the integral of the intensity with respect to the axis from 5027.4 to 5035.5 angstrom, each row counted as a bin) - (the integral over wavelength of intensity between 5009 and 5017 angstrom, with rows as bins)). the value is 7.3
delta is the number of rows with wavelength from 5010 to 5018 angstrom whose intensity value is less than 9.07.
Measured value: 0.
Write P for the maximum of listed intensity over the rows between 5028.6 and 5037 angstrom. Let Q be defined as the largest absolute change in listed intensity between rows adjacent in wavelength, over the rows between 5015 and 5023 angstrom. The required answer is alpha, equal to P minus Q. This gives 8.51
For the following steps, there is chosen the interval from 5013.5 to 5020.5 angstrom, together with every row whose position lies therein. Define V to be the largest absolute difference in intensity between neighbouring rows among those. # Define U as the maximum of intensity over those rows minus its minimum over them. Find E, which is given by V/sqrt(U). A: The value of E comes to 0.160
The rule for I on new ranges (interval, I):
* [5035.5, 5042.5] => 0.87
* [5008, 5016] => 0.97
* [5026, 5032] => 0.85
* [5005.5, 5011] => 0.98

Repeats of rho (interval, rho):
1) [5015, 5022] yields 9.13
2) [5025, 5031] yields 8.54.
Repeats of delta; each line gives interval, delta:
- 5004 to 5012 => 0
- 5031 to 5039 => 7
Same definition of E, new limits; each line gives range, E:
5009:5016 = 0.175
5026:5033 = 0.157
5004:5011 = 0.141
